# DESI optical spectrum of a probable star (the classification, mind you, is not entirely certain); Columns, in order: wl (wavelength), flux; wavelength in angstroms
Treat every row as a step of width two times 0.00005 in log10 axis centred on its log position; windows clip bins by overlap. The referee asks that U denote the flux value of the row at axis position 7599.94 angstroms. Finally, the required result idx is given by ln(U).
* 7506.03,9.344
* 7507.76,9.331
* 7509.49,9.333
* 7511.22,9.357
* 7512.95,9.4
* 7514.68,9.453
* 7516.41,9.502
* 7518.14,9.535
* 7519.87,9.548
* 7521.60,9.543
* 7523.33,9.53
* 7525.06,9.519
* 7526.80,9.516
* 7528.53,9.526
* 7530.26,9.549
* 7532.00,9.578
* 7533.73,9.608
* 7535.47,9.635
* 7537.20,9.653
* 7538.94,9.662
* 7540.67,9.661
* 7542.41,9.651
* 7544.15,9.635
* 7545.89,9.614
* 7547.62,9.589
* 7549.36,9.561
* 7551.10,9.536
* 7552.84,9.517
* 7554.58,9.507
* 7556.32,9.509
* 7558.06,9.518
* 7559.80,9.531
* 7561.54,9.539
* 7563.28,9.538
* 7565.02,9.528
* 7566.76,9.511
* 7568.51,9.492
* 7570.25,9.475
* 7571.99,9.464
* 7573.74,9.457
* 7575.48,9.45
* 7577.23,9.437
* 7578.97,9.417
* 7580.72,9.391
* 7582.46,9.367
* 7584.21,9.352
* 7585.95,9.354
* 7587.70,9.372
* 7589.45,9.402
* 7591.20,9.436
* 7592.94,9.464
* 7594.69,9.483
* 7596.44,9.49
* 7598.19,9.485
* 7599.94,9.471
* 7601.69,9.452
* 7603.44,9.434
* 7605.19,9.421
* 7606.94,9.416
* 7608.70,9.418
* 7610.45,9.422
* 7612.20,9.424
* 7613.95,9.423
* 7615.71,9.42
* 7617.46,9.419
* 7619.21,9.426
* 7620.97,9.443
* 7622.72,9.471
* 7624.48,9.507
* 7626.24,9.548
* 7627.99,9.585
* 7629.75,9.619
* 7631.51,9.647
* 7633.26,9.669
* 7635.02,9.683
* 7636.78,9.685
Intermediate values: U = 9.471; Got 2.25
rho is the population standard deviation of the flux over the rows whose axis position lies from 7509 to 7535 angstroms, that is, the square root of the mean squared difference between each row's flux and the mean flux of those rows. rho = 0.077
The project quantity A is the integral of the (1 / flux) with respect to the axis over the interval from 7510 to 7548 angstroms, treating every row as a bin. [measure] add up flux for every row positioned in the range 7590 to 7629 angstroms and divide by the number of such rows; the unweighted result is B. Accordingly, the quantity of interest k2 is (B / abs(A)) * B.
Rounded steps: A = 3.978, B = 9.46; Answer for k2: 22.5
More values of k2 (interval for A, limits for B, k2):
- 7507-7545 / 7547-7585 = 22.6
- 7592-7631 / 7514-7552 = 22.2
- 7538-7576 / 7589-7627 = 22.4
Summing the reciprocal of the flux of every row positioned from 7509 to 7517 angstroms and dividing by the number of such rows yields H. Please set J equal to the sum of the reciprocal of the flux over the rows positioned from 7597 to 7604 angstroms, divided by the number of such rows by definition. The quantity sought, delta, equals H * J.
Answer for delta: 0.0112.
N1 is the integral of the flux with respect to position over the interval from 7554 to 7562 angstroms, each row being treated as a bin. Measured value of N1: 76.2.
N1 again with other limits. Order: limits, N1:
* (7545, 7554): 86.1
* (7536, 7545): 86.9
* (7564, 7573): 85.4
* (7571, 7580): 85.0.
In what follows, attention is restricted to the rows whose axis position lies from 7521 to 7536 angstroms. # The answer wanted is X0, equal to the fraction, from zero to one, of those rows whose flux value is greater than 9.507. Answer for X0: 1.0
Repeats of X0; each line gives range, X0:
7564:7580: 0.2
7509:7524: 0.4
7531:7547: 1.0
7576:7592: 0.0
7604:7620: 0.0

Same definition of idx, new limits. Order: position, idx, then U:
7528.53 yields 2.25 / 9.526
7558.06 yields 2.25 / 9.518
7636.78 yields 2.27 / 9.685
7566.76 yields 2.25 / 9.511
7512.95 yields 2.24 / 9.4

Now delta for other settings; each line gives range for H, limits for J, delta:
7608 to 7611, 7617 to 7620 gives 0.0113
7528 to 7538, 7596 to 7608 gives 0.0110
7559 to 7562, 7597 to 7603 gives 0.0111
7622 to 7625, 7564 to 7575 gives 0.0111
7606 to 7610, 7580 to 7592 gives 0.0113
